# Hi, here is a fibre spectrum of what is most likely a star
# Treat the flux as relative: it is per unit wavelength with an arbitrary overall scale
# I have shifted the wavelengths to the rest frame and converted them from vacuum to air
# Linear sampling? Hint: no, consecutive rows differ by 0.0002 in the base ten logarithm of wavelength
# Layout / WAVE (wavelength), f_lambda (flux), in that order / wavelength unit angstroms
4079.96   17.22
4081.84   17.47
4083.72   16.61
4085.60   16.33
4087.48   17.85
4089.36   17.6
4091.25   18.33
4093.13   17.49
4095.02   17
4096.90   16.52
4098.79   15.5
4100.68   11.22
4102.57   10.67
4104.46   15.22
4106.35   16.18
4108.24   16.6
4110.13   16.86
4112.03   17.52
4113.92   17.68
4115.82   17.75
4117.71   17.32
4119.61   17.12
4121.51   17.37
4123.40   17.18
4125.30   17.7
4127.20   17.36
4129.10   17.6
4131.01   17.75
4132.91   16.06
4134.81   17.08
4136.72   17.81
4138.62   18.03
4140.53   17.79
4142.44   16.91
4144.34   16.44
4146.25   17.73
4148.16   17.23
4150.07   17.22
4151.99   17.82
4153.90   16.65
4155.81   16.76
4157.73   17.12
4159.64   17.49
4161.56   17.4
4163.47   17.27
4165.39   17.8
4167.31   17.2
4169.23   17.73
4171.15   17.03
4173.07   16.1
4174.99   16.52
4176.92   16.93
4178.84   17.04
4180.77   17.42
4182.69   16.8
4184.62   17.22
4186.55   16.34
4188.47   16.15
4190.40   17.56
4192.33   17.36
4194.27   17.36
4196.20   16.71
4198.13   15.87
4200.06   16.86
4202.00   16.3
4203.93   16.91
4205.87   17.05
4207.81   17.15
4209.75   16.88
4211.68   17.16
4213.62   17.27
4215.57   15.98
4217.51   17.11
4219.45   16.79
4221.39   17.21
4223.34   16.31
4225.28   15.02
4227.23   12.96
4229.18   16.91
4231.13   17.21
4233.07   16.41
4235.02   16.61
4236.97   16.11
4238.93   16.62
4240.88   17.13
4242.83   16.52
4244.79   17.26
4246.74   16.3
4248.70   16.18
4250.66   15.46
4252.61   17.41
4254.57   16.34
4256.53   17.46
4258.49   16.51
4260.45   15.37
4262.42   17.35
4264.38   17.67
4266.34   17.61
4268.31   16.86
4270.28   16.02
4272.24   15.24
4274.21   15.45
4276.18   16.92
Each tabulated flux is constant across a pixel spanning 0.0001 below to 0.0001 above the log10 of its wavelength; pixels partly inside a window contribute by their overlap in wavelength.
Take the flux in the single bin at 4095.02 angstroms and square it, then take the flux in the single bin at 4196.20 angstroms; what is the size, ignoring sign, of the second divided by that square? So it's 0.058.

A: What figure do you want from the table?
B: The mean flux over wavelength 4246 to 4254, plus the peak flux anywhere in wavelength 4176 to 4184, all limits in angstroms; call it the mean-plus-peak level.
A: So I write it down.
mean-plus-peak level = 33.8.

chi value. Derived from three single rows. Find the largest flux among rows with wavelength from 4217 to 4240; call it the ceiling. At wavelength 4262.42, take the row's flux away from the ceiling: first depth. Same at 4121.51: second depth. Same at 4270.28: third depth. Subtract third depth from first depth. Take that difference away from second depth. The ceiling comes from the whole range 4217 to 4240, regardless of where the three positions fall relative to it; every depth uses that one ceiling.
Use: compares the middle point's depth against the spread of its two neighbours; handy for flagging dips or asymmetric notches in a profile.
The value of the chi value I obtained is 1.2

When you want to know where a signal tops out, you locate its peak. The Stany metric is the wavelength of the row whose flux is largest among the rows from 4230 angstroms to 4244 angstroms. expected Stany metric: 4231.13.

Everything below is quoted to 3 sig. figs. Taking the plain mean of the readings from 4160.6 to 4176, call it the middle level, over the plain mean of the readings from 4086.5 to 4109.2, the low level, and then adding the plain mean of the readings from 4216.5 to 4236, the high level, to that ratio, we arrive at 17.3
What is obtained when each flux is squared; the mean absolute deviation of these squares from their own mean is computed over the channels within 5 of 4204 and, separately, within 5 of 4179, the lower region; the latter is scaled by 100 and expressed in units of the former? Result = 106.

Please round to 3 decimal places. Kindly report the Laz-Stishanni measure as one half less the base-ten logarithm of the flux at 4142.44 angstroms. -0.728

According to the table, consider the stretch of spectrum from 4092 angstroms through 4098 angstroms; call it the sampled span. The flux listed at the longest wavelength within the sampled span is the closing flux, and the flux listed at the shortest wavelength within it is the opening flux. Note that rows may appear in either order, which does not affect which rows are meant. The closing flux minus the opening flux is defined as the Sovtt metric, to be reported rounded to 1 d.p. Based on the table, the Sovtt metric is -1.0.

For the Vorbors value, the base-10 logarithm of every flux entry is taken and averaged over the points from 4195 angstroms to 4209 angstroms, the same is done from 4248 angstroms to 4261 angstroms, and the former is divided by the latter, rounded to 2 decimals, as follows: 1.01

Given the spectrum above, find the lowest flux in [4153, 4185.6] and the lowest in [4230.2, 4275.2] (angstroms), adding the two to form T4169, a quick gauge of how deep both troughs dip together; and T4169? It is 31.3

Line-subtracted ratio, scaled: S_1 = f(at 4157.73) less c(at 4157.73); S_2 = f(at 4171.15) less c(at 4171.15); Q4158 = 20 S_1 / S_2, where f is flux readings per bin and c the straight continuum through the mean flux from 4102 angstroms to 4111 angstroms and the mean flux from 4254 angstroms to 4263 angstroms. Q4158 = 23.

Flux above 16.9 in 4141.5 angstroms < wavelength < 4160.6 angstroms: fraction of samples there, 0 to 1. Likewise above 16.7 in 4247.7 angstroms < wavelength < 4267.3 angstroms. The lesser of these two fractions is 0.50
